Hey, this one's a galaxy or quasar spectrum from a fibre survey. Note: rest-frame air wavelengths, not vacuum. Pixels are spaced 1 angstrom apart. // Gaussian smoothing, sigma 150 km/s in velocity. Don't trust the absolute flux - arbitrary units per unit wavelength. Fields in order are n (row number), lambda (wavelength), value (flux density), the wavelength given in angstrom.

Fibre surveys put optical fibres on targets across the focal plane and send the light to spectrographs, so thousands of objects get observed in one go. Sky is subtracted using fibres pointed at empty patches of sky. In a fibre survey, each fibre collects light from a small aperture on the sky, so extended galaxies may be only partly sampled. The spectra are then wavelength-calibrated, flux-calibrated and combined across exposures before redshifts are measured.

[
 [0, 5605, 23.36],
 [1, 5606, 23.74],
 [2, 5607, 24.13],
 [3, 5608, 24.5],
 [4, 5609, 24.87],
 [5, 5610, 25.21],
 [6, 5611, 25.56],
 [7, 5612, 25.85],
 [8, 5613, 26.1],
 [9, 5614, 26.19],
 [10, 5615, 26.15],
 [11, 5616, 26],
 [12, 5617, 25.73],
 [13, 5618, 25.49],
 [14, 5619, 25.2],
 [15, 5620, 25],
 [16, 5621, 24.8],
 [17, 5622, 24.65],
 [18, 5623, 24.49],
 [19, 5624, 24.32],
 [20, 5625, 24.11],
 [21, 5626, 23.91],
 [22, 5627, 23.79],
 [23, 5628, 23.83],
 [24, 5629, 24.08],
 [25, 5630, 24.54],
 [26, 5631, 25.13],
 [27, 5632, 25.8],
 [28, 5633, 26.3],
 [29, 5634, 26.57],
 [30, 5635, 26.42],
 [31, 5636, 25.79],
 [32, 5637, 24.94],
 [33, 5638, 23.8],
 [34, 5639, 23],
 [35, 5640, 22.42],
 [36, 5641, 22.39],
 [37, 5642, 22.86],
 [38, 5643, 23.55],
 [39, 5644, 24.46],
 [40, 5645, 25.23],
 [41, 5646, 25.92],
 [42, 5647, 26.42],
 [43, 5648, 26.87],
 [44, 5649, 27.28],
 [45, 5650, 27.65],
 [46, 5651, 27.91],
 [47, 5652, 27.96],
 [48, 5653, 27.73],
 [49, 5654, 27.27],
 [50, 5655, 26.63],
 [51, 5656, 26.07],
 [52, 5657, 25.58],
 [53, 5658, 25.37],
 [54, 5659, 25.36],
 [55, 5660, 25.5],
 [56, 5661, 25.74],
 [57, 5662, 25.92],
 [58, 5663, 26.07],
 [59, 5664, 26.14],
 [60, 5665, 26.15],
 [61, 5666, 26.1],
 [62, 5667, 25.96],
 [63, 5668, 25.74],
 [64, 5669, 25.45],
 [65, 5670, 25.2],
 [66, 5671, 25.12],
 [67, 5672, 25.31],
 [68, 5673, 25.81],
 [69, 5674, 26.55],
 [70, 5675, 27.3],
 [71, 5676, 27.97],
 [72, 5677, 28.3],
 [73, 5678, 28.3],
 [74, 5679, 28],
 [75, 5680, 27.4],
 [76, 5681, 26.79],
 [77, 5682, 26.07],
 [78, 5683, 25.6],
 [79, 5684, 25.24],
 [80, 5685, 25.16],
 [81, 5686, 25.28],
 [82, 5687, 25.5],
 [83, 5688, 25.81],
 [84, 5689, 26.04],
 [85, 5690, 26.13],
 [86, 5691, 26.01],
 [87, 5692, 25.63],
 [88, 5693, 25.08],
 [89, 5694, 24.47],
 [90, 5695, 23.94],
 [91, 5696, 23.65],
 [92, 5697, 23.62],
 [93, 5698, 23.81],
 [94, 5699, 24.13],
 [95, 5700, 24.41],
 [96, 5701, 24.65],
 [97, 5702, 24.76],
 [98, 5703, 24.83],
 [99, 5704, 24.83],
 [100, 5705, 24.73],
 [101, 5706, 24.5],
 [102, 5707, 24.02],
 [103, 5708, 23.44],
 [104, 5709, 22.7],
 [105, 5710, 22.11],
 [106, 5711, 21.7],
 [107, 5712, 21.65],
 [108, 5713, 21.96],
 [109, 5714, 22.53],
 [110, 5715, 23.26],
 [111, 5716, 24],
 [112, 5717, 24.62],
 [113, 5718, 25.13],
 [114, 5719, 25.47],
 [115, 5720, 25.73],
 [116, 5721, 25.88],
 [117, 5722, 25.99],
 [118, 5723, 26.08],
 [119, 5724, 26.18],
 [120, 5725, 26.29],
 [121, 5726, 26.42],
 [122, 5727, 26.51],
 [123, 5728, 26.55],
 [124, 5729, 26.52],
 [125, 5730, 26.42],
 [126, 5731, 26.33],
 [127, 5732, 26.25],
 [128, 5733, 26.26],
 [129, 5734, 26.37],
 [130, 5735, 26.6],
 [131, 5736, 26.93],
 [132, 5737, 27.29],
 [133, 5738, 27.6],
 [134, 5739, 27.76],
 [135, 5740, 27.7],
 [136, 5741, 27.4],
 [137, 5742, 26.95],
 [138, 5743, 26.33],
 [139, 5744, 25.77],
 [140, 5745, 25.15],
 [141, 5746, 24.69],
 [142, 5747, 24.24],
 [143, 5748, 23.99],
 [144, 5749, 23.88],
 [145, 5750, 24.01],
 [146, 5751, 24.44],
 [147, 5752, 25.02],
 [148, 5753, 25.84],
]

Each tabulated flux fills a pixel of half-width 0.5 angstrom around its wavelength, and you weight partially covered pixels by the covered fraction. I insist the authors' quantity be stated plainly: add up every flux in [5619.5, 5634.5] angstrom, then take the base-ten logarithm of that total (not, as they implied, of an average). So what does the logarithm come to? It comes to 2.57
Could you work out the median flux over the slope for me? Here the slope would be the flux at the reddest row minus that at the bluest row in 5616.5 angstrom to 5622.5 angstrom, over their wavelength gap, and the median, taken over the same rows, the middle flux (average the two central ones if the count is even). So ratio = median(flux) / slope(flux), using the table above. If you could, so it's -116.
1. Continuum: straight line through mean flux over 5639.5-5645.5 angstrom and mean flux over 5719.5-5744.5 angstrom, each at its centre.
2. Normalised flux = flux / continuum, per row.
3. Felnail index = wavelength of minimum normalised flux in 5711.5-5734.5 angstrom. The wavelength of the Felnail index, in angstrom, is 5712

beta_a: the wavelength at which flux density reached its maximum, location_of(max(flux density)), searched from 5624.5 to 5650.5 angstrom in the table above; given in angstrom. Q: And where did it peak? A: 5650 angstrom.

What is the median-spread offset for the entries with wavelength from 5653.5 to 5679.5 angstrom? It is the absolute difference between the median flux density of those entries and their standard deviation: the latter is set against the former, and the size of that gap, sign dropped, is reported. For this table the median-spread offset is 25.0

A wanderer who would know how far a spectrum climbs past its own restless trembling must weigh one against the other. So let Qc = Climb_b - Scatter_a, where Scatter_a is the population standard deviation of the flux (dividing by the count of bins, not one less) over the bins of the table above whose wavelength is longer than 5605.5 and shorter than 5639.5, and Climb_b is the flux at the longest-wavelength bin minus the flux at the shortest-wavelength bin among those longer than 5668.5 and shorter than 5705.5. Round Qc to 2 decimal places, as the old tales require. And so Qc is -1.65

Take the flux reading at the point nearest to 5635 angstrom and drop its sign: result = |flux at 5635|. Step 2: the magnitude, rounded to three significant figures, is 26.4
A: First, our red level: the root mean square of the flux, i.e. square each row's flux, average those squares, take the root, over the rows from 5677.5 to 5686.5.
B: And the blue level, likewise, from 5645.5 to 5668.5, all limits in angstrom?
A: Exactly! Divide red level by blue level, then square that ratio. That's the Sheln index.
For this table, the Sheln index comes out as 1.00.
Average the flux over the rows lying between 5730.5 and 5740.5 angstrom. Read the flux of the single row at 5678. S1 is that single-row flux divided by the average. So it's 1.05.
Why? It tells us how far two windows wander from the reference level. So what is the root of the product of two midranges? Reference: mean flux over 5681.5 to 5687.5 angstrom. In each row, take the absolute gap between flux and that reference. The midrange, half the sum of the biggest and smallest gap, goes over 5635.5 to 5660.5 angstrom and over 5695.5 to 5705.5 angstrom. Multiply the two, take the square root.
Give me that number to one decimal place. 1.4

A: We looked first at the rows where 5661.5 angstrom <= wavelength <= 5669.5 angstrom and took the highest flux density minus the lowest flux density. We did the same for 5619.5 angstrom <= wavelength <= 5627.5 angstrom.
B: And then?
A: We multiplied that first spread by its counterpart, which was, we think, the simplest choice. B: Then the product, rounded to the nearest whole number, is 1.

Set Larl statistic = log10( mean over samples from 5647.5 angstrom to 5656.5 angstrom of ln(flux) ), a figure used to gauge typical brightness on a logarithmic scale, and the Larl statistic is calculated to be 0.519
